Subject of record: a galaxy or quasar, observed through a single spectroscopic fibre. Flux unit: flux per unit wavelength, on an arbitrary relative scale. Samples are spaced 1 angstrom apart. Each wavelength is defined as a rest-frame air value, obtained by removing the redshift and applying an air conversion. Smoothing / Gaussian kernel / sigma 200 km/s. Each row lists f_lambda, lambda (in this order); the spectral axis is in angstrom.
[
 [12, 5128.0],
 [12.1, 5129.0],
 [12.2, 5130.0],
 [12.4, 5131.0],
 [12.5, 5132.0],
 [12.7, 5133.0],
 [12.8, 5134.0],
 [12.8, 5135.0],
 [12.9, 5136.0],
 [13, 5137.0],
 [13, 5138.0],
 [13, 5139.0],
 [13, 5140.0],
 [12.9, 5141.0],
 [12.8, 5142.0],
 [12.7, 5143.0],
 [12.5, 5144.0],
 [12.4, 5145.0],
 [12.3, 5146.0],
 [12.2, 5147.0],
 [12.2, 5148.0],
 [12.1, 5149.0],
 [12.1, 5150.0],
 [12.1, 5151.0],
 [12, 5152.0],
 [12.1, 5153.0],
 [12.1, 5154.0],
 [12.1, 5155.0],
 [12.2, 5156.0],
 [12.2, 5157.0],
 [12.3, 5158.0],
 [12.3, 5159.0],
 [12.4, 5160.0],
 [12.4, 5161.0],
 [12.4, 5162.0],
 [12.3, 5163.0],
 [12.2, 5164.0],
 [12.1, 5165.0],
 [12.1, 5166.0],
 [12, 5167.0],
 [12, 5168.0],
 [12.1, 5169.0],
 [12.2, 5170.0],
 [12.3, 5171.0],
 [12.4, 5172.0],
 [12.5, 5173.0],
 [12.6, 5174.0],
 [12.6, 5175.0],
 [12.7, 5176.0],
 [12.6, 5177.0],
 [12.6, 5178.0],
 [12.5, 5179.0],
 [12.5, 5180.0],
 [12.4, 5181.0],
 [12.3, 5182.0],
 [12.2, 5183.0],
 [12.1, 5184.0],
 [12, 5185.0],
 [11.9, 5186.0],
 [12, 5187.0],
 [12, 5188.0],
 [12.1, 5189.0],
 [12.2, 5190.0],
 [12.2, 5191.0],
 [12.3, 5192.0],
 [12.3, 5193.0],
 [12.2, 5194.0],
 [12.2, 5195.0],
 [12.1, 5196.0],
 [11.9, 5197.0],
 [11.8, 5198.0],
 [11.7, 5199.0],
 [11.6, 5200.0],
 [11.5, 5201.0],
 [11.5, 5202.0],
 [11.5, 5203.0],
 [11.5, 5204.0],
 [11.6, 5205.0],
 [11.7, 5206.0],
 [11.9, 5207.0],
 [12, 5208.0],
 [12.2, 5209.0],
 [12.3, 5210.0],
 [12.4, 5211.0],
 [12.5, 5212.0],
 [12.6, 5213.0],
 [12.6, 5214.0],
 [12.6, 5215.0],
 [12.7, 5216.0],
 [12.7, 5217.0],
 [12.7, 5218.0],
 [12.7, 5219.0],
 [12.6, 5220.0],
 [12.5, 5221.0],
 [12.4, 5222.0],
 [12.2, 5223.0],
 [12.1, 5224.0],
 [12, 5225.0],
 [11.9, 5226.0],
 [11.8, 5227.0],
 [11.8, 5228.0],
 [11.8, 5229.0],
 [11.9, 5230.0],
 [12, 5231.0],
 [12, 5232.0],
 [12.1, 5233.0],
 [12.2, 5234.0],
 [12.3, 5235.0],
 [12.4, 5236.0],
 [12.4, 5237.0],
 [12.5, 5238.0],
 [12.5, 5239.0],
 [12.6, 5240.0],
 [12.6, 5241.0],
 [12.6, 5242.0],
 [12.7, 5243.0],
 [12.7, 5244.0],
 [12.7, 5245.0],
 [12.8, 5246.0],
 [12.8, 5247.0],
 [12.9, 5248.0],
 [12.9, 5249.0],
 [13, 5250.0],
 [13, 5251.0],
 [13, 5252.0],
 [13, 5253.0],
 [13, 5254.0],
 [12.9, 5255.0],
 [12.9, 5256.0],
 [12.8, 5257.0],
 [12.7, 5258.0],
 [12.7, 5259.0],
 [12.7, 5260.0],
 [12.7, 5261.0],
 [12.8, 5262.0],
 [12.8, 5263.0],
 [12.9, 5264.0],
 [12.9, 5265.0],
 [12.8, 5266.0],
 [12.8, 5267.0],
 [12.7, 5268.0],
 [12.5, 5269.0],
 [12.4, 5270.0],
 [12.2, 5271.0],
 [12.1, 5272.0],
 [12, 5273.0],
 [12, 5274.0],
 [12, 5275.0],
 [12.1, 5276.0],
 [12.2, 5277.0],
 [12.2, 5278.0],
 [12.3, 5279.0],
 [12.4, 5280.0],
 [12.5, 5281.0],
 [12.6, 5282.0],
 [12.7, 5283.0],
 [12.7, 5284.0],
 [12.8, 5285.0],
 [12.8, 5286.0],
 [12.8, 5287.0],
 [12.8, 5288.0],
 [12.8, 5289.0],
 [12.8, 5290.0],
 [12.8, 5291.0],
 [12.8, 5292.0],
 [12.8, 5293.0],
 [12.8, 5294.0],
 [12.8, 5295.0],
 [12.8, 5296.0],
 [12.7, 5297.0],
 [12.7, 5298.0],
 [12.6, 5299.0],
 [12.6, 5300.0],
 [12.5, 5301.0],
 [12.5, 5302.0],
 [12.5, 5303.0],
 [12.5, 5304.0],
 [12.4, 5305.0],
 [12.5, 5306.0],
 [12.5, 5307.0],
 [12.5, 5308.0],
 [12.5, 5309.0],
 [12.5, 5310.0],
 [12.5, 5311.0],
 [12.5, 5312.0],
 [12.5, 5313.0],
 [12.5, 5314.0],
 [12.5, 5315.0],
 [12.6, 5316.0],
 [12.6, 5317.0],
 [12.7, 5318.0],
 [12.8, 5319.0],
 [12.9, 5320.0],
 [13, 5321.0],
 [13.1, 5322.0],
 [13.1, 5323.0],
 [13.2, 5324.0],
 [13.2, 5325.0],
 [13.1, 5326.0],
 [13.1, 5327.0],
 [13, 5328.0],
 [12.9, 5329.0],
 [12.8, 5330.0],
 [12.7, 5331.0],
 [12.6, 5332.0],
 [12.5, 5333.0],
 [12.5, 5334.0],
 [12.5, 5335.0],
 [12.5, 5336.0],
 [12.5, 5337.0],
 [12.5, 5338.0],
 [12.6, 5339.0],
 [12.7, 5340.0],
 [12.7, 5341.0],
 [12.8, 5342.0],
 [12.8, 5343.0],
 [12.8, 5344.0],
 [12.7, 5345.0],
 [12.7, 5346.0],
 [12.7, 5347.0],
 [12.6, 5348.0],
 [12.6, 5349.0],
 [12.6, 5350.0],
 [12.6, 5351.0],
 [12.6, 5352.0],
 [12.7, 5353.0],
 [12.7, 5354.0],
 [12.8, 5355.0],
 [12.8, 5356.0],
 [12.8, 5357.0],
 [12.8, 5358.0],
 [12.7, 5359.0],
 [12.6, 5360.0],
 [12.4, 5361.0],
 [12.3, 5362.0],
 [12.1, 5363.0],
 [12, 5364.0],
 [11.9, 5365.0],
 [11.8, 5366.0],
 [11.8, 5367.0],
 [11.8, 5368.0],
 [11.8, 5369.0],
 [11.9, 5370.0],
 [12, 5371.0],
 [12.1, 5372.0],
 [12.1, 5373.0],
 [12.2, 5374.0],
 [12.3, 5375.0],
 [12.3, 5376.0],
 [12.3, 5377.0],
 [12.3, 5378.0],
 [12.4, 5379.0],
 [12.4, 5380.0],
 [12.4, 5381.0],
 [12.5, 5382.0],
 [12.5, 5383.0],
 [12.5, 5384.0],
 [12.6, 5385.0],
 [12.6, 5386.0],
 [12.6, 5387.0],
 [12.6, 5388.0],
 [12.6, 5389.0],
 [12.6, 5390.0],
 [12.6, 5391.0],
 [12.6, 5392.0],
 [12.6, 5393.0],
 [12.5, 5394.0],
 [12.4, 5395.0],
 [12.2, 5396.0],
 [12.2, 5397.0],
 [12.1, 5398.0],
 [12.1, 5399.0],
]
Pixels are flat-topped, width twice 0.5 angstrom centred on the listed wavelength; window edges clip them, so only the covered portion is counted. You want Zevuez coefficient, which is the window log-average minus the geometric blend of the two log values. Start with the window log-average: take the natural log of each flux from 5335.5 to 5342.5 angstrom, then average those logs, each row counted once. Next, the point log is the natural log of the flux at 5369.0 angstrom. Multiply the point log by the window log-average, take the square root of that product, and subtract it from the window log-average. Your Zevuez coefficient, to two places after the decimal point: 0.03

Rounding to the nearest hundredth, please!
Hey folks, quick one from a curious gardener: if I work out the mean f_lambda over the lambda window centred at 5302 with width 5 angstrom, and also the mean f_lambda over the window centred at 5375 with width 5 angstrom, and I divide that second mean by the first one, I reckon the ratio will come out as 0.98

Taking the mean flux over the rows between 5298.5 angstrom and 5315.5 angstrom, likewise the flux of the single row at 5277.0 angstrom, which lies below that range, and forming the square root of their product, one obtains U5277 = 12.4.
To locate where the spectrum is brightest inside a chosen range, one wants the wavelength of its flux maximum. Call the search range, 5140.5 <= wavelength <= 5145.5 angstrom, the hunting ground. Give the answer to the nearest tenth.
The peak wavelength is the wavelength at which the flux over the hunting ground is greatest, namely 5141.0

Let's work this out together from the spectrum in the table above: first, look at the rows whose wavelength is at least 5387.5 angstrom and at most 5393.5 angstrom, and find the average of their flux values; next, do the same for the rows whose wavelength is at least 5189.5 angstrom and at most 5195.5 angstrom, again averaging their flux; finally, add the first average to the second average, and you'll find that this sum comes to 24.83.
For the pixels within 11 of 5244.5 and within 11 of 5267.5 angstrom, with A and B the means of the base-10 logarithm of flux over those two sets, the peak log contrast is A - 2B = -1.09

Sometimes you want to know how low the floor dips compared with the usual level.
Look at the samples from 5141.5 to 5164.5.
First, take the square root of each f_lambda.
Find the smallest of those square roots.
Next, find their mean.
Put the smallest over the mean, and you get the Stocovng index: 0.989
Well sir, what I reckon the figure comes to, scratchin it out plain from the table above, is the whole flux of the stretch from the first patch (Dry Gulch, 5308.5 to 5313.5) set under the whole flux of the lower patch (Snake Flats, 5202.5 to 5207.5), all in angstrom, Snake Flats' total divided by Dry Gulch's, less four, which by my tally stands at -3.07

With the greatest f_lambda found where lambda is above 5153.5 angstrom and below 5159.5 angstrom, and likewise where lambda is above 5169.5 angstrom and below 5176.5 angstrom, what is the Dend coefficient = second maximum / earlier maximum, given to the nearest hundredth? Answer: 1.03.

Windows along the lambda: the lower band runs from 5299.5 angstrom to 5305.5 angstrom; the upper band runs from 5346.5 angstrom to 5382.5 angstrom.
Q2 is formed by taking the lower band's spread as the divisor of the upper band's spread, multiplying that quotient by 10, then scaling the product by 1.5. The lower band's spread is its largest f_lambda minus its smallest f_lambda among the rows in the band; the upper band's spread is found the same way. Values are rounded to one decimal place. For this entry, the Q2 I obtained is 75.0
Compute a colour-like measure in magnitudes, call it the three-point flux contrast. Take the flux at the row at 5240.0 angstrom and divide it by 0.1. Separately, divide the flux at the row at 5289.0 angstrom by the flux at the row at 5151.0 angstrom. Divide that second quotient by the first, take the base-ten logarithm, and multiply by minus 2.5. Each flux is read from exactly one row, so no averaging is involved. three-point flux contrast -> 5.19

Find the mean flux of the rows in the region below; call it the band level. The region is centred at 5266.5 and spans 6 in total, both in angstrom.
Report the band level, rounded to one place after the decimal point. 12.8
